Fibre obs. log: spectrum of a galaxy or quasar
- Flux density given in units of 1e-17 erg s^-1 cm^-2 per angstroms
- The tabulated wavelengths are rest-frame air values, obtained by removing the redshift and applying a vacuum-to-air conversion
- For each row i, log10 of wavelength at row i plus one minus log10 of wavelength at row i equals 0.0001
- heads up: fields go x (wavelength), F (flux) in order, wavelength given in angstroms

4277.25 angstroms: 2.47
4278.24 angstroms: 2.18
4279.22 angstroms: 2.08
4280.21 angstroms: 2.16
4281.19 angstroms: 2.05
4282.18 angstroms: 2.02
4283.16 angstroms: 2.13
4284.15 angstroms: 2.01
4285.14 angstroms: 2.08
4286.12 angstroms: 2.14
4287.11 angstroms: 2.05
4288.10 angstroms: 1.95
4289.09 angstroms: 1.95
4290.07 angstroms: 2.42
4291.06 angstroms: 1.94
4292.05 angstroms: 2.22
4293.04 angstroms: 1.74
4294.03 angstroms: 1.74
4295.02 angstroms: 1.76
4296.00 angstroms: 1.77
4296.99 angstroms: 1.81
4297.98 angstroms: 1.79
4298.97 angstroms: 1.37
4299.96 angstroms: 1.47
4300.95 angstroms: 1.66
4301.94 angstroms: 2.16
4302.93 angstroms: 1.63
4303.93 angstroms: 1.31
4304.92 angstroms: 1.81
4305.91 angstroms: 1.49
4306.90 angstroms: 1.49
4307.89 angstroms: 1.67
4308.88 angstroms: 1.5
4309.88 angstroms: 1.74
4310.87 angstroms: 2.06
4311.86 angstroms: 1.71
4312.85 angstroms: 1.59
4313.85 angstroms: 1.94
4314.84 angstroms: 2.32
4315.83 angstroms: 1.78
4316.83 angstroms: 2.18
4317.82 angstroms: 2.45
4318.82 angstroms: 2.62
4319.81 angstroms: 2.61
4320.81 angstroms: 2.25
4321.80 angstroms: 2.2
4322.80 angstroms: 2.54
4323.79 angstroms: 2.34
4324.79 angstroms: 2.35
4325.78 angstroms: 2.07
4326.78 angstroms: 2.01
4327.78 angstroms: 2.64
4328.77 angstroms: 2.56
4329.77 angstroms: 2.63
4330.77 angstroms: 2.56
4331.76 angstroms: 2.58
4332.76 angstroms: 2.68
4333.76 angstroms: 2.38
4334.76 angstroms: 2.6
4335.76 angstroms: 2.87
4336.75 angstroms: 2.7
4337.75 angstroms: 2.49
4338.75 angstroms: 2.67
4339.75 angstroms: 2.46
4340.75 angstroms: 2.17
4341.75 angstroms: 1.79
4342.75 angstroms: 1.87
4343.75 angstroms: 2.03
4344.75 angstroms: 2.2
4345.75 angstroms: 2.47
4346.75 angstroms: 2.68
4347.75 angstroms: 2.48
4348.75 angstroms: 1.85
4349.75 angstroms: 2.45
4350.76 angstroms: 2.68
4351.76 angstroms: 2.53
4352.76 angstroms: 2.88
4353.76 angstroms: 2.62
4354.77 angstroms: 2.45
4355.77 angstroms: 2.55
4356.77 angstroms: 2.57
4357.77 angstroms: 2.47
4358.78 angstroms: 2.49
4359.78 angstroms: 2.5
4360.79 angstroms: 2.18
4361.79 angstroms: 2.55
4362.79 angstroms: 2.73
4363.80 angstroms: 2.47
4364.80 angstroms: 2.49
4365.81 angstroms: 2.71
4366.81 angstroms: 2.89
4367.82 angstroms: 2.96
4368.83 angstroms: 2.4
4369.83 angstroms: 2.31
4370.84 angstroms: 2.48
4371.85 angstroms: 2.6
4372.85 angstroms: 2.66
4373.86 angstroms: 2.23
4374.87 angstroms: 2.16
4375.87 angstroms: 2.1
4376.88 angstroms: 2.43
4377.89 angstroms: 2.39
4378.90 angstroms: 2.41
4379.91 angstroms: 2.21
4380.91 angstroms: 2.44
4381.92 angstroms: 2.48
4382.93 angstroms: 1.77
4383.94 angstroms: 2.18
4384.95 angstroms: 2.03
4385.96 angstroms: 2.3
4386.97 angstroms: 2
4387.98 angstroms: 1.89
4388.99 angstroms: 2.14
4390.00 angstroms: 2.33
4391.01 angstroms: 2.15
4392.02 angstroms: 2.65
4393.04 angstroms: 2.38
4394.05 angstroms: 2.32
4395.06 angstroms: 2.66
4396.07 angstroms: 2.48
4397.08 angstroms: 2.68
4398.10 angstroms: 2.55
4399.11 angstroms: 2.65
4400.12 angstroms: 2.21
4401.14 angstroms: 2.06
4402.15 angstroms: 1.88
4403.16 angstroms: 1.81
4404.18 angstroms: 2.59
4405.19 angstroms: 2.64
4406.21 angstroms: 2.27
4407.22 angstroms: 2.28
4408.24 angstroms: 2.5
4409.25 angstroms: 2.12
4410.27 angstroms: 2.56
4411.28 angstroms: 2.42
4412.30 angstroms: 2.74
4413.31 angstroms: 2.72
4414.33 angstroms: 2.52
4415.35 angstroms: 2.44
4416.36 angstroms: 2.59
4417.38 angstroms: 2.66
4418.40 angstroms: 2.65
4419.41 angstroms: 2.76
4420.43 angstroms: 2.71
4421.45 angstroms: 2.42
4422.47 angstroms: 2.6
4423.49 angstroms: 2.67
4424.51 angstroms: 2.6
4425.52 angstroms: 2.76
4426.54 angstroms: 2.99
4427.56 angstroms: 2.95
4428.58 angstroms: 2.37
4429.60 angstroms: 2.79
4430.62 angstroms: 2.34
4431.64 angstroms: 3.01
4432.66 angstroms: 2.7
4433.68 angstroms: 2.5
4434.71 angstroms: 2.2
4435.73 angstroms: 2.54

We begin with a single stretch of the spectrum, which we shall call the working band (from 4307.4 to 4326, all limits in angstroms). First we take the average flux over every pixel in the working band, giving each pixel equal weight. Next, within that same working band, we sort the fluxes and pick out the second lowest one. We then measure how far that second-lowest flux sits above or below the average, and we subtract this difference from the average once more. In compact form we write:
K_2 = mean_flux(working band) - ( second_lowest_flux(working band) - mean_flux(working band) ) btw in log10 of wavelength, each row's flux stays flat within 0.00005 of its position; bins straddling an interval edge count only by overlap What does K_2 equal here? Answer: 2.6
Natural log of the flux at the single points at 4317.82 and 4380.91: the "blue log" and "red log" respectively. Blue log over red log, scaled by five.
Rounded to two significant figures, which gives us 5.0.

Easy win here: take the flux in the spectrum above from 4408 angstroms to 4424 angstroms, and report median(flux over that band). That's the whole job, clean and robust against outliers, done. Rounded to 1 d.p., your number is 2.6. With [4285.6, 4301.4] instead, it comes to 1.8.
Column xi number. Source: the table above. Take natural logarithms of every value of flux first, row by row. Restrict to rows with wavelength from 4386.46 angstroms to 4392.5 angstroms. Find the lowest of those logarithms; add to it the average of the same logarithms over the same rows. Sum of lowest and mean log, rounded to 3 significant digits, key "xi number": 1.42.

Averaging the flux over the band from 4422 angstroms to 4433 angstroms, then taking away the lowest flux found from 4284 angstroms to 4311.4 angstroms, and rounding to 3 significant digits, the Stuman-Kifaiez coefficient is 1.40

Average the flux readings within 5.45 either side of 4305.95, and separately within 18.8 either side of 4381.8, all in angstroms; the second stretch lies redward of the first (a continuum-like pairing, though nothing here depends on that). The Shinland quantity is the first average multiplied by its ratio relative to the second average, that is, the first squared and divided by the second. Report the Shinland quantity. 1.19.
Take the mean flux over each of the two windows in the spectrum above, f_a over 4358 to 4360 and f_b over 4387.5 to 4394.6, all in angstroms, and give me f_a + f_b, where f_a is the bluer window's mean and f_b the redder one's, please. 4.8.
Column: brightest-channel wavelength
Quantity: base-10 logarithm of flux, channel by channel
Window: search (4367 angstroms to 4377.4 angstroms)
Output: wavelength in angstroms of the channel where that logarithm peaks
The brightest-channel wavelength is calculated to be 4367.82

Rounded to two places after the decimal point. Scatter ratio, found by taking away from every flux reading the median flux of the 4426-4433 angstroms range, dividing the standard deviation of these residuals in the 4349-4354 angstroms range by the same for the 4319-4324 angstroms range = 0.91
